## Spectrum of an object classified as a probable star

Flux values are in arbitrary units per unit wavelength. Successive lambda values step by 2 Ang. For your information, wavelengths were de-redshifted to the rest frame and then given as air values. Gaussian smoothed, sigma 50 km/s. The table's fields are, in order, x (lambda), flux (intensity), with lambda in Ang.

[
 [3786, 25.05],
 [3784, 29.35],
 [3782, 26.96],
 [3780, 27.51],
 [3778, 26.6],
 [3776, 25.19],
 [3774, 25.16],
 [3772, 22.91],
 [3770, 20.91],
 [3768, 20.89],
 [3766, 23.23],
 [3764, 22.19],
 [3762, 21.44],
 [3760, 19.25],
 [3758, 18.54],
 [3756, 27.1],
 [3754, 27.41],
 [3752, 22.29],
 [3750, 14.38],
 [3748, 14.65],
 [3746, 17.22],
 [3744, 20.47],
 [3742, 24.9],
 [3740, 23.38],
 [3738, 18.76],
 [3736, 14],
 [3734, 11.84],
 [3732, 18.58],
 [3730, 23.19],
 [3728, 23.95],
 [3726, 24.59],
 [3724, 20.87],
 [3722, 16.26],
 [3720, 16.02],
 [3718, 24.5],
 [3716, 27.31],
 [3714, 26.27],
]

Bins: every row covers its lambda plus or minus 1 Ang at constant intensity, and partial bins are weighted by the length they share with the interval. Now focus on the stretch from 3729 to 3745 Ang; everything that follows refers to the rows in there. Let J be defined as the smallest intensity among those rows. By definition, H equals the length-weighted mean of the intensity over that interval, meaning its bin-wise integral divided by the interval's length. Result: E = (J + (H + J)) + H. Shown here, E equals 62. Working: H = 19.4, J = 11.84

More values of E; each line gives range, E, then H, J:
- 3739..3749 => 70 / 20.1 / 14.65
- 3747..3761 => 70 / 20.5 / 14.38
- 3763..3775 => 87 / 22.5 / 20.89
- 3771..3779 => 96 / 25.0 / 22.91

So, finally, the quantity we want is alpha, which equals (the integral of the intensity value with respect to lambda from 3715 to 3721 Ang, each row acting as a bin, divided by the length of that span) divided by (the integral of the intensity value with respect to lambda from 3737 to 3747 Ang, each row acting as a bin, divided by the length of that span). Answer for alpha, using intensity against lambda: 1.08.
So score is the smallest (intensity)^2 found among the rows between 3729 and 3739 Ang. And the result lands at 140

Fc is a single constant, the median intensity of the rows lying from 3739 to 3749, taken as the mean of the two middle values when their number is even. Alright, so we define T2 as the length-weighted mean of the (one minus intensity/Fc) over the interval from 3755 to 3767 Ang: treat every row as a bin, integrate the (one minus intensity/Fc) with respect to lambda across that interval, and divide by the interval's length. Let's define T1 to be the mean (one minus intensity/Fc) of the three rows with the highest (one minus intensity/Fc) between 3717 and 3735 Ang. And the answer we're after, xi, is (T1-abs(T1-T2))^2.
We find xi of 0.005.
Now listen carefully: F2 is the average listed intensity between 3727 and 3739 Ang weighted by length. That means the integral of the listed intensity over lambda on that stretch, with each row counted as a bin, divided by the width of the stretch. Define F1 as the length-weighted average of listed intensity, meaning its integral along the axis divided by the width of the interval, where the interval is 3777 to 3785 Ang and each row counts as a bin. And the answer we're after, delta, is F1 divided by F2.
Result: 1.5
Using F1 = 27.6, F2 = 18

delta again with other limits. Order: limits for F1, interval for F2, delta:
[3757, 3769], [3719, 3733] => 1.0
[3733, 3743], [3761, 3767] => 0.8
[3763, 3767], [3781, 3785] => 0.8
